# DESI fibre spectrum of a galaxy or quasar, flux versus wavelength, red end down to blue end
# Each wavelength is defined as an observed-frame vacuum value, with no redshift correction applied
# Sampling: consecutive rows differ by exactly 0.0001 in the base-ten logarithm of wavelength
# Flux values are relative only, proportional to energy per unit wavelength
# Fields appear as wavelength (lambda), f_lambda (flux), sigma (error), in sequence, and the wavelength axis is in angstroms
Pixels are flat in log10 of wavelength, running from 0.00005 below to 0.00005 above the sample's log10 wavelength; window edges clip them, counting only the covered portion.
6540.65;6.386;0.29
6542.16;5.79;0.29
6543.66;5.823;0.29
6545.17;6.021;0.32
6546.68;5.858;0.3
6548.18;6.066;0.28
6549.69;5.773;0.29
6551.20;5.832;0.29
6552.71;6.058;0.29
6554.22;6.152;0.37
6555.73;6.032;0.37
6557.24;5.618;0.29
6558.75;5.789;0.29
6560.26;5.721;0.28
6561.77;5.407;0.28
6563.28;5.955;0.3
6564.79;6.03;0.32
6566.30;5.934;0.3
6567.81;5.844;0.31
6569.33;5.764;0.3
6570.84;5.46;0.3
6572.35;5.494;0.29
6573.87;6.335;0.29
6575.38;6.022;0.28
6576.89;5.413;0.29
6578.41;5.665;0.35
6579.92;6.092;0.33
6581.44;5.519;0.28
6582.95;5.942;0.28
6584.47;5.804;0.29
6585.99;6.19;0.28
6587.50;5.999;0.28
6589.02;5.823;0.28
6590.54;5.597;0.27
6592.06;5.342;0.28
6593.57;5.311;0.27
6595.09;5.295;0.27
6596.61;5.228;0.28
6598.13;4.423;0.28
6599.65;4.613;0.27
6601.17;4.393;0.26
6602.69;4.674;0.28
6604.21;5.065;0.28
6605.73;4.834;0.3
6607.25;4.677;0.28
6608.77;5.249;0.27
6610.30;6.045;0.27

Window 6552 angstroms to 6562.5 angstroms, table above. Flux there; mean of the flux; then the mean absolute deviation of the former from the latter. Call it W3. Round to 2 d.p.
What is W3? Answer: 0.22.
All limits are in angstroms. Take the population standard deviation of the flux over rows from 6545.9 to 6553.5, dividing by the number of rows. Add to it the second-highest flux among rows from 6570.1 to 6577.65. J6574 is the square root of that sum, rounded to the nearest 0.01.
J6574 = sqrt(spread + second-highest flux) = 2.48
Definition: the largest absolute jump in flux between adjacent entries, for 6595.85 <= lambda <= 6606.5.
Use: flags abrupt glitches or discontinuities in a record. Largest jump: 0.8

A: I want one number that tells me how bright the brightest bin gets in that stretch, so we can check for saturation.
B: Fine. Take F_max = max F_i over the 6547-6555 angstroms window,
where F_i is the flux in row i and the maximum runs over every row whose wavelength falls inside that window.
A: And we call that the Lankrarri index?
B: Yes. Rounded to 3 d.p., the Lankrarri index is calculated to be 6.152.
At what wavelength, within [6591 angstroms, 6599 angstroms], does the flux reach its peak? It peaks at 6592.06 angstroms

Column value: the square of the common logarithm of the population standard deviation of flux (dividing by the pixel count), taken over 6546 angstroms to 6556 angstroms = 0.77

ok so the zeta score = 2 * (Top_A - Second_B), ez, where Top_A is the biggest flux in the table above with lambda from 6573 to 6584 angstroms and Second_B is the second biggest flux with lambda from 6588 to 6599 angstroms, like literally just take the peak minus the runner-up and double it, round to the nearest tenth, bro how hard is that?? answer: 1.5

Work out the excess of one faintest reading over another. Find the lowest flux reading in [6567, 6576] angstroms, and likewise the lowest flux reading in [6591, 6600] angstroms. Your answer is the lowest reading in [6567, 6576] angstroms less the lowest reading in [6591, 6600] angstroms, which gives 1.04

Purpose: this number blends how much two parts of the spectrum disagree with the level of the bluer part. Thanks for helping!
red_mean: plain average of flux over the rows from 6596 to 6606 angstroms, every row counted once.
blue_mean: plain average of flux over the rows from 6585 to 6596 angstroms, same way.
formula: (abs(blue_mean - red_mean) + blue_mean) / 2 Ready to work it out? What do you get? 3.28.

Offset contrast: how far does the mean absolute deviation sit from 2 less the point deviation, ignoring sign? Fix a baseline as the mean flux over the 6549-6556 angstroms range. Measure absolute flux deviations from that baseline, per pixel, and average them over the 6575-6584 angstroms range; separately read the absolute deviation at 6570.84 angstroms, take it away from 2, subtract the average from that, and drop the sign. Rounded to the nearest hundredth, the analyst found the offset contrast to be 1.24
